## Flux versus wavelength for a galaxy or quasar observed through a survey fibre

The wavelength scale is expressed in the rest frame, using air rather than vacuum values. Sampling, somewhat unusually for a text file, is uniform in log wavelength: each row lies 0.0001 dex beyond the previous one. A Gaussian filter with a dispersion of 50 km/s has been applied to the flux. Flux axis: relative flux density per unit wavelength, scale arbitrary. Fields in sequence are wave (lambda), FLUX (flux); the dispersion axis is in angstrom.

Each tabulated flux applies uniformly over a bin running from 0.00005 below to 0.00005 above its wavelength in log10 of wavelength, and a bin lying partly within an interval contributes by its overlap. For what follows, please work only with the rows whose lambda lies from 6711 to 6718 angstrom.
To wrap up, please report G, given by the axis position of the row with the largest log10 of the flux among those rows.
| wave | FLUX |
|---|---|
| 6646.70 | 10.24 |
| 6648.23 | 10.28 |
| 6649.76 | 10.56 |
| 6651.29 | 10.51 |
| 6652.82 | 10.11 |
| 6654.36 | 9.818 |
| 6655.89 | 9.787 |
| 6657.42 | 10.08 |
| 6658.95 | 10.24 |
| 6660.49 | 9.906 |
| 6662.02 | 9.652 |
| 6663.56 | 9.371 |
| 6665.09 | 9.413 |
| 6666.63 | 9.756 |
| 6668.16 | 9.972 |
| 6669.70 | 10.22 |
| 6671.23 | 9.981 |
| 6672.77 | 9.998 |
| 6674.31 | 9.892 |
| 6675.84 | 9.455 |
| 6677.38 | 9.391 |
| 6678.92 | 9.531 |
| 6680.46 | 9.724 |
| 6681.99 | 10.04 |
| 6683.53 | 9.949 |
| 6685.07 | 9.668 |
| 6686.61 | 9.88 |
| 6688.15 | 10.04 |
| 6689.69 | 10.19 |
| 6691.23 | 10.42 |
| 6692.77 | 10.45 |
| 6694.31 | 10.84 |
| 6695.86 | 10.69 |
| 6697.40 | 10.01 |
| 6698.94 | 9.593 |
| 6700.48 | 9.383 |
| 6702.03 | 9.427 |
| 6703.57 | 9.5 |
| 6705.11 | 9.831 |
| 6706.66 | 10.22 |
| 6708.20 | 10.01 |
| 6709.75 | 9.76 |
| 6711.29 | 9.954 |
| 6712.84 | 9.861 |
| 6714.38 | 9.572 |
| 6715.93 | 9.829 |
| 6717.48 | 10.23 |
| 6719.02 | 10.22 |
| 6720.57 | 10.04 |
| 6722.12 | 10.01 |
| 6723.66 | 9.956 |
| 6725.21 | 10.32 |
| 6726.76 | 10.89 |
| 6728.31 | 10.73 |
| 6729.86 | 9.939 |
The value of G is 6717.48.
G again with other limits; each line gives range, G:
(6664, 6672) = 6669.70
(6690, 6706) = 6694.31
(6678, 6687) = 6681.99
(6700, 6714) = 6706.66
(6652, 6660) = 6658.95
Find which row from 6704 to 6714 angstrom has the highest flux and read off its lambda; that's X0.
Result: 6706.66 angstrom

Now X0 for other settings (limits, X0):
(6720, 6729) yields 6726.76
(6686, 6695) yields 6694.31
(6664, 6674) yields 6669.70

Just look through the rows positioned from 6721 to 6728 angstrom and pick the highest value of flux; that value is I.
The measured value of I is 10.89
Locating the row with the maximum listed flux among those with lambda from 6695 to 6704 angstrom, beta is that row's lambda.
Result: 6695.86 angstrom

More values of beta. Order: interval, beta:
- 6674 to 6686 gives 6681.99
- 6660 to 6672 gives 6669.70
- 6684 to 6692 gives 6691.23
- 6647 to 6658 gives 6649.76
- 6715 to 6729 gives 6726.76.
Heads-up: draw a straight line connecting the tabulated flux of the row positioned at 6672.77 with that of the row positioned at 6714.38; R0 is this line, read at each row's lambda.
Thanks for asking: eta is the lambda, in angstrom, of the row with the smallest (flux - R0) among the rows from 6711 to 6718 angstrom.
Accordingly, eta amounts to 6714.38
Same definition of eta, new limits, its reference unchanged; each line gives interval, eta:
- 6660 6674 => 6663.56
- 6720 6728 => 6723.66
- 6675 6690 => 6677.38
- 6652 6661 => 6655.89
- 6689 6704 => 6700.48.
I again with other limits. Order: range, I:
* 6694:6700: 10.84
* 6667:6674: 10.22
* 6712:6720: 10.23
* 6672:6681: 9.998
